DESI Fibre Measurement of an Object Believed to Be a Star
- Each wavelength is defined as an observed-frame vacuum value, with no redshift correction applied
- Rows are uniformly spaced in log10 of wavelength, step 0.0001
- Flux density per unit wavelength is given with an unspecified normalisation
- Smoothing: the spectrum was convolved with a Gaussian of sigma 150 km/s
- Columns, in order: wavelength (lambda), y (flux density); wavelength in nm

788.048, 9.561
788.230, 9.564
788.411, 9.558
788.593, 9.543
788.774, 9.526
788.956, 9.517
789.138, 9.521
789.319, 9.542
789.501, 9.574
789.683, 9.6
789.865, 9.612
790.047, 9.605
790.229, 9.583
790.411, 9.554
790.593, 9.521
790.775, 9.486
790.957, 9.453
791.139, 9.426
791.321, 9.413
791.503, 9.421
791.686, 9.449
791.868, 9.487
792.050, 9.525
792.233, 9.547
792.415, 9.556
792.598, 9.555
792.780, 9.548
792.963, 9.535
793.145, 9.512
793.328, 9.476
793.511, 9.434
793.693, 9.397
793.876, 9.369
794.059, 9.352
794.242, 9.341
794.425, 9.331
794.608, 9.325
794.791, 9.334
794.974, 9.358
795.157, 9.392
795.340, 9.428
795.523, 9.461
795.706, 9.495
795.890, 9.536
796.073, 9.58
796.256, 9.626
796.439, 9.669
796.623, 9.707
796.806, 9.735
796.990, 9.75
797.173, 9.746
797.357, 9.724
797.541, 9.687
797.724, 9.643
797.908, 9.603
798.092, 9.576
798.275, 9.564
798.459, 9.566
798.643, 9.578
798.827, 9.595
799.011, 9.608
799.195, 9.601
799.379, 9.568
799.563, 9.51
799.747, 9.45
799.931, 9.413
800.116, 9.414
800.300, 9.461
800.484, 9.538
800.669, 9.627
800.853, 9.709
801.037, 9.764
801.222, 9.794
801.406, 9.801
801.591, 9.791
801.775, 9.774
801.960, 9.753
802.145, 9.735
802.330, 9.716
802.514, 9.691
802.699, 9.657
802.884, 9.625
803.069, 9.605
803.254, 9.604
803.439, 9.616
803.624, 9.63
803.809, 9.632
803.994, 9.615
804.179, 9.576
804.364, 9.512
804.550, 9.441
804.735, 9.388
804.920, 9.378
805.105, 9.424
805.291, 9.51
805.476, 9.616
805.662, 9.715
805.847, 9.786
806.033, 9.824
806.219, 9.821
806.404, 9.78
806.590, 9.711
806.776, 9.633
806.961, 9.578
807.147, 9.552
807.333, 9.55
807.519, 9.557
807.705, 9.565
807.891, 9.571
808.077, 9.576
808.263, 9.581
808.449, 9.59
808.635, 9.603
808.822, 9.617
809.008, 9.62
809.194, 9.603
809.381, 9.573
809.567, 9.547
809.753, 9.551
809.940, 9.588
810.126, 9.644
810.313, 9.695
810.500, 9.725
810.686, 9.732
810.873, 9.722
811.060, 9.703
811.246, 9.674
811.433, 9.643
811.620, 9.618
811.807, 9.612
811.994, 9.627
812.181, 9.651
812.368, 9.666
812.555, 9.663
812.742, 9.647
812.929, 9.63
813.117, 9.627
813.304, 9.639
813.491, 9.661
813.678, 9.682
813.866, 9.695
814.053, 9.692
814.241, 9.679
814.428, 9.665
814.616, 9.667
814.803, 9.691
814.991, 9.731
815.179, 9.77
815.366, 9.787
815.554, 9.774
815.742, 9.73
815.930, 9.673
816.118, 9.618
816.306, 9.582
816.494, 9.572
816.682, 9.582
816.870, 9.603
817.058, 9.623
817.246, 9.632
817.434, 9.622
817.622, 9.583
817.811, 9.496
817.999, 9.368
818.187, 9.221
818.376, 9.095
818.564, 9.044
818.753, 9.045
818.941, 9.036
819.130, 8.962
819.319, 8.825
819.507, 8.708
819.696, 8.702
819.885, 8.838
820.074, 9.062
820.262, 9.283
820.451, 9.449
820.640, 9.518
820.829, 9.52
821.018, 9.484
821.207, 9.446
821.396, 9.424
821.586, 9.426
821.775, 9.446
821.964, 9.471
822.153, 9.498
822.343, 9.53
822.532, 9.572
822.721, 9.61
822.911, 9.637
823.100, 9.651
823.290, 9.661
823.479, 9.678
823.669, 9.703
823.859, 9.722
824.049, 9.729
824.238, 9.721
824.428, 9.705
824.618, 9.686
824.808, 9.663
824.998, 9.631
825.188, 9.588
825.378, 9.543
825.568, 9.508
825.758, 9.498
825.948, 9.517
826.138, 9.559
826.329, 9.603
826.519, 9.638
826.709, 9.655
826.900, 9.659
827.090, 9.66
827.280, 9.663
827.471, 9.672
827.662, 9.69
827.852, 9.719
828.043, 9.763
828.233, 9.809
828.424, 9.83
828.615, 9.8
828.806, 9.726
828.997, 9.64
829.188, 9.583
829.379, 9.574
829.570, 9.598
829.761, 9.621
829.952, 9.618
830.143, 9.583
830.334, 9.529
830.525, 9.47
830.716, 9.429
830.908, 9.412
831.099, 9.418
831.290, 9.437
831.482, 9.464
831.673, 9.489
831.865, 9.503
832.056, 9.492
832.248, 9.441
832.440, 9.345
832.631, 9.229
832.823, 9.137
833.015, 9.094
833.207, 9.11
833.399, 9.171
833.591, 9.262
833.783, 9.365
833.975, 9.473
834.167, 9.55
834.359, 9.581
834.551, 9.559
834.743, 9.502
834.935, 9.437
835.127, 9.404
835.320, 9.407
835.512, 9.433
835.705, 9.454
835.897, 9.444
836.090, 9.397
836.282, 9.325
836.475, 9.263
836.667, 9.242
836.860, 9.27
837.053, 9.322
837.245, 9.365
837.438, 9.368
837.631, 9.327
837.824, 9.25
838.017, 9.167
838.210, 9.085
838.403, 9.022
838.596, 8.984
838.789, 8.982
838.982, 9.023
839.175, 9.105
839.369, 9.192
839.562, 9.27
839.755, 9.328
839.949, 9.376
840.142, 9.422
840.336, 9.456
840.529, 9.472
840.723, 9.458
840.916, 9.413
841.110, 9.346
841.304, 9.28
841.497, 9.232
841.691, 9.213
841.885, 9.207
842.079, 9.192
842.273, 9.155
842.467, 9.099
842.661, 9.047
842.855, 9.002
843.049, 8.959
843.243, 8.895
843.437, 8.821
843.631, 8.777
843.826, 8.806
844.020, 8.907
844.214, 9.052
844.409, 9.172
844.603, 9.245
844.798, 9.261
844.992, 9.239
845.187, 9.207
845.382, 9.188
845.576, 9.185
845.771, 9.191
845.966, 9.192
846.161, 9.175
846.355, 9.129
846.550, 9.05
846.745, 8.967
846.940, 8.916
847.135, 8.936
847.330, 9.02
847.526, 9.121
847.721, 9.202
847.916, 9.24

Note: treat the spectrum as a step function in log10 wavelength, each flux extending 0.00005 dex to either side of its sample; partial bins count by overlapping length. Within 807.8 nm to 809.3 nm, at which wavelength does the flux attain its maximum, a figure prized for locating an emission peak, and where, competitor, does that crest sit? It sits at 809.008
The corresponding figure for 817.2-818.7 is 817.246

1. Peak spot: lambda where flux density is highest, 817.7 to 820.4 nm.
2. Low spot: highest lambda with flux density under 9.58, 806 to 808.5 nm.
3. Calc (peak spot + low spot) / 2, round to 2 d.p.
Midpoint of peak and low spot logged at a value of 812.94 nm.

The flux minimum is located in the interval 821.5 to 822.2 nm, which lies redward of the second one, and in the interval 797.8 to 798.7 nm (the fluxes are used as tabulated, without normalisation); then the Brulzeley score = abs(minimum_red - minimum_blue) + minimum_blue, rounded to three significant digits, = 9.70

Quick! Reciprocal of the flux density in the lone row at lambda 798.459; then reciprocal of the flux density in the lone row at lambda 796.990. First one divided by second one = 1.02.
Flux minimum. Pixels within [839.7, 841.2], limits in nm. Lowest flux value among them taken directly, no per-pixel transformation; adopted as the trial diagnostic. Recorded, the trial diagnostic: 9.328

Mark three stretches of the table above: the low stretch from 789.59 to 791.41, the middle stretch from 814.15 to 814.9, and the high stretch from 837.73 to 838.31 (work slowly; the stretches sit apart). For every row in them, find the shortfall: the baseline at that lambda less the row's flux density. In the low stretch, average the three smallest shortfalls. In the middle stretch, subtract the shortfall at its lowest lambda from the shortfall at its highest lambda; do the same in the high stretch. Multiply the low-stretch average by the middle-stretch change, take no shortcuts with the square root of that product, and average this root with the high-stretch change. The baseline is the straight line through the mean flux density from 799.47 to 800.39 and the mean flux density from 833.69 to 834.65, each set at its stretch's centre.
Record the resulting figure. 0.10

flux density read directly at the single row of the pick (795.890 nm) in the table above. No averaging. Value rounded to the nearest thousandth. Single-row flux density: 9.536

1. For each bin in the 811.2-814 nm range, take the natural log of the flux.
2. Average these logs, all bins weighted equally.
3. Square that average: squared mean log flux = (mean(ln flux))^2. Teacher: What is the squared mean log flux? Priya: 5.14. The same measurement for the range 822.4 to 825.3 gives 5.15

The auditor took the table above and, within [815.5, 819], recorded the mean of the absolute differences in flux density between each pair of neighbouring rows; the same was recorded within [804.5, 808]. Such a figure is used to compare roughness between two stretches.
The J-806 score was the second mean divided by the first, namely 0.93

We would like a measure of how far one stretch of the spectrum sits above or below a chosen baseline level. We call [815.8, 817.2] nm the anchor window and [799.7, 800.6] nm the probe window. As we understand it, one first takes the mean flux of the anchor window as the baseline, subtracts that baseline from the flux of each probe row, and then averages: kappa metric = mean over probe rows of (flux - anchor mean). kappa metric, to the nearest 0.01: -0.15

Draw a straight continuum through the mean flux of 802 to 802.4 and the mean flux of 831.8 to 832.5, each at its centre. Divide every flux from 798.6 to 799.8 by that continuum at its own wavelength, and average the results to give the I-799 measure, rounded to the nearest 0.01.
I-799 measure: 0.98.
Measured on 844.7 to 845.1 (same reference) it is 0.99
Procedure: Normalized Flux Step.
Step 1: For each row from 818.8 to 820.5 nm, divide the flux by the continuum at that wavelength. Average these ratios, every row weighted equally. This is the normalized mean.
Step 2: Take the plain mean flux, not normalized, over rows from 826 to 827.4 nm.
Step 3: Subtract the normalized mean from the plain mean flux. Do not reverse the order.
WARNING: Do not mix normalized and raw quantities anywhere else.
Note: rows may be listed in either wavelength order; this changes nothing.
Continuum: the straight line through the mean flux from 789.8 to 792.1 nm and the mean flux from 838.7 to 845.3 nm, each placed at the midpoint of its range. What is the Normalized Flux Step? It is 8.67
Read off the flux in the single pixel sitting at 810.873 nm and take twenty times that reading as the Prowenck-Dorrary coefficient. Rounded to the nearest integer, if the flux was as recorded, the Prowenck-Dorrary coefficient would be 194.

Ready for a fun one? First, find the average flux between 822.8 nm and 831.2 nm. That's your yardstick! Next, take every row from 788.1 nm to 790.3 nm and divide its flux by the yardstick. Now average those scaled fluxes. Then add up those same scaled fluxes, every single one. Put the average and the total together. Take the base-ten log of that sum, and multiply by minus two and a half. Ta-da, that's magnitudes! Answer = -2.8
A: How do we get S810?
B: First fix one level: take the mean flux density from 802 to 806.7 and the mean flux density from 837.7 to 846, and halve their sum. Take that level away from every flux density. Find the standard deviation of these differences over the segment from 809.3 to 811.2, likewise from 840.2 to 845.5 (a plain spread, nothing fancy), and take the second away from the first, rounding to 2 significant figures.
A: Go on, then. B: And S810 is -0.12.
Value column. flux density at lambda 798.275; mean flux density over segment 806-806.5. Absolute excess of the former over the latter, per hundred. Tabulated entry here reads 0.0024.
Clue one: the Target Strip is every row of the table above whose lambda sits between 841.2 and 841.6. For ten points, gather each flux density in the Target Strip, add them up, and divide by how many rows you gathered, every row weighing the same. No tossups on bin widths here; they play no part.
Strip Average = 9.26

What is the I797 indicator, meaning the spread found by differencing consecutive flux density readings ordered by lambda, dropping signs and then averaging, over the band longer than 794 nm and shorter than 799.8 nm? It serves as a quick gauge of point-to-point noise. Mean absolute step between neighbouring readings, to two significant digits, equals 0.027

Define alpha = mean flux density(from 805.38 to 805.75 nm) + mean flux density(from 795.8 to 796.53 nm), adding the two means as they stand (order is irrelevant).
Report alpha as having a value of 19.3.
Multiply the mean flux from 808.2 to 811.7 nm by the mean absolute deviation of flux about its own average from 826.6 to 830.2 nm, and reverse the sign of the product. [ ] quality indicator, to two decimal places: -0.61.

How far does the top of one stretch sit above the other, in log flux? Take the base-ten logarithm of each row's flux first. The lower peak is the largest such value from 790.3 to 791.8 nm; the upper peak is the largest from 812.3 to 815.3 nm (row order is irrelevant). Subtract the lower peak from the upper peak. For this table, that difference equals 0.010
